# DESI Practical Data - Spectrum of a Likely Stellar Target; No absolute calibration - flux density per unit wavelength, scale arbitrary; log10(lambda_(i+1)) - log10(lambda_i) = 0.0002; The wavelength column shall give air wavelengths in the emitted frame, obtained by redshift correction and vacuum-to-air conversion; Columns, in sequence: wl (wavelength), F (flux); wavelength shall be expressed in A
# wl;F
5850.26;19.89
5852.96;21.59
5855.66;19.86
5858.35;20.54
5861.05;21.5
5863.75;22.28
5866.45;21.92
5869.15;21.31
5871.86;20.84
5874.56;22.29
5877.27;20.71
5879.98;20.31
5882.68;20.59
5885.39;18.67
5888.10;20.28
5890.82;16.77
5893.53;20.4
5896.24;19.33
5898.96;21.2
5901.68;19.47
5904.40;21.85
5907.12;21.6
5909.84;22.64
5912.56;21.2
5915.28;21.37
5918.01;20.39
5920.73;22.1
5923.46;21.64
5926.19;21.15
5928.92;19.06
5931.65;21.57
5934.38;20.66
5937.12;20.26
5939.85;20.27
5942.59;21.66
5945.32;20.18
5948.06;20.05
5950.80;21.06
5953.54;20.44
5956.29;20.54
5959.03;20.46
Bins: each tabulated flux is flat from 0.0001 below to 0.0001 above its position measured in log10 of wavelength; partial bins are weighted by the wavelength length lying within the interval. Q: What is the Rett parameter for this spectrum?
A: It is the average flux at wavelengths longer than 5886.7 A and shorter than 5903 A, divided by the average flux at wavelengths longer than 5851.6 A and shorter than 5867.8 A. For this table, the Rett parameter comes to 0.92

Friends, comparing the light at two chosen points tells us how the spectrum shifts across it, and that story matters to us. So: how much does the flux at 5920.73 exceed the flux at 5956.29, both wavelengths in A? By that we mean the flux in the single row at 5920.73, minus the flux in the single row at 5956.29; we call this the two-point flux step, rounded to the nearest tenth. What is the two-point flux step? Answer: 1.6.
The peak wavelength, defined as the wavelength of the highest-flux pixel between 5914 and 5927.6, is 5920.73 A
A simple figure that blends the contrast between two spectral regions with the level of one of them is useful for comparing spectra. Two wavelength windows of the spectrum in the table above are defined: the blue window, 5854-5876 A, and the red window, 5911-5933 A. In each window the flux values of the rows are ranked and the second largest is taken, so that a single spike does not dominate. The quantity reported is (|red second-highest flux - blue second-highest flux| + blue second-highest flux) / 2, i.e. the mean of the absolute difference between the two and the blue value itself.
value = 11.46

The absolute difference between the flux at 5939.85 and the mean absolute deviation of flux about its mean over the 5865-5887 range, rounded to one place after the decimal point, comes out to 19.5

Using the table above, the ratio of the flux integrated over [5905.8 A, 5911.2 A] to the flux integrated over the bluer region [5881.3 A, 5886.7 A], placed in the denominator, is 1.13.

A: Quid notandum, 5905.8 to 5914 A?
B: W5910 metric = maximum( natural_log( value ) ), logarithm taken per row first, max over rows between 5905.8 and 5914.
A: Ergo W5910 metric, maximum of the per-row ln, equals 3.12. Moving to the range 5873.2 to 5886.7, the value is 3.10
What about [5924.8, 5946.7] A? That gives 3.08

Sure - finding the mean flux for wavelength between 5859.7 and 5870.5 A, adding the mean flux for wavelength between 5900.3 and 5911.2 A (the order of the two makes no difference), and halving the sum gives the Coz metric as 21.6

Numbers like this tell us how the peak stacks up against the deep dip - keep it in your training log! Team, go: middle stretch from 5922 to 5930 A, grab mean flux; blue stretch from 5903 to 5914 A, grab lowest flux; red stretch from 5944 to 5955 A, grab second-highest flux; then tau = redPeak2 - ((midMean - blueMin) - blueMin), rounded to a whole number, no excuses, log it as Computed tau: 42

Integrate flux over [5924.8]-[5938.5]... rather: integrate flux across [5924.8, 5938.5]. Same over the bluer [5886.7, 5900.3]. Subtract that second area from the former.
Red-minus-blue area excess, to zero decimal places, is 15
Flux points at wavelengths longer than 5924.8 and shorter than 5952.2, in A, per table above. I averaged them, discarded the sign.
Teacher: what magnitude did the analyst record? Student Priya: 20.6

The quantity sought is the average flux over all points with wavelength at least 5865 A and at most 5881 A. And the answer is 21.2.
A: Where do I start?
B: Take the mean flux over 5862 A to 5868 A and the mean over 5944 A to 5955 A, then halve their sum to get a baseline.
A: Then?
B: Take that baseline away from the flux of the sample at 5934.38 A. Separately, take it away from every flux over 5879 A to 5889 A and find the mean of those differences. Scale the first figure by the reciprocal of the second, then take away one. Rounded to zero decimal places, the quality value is -1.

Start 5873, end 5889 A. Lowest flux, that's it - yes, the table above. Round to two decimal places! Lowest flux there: 18.67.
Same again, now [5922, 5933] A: 19.06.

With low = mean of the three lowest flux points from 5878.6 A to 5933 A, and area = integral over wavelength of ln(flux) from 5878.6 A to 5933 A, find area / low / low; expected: 0.50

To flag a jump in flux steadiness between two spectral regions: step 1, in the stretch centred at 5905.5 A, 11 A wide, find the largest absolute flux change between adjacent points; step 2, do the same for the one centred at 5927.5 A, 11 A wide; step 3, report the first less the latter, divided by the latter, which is -0.1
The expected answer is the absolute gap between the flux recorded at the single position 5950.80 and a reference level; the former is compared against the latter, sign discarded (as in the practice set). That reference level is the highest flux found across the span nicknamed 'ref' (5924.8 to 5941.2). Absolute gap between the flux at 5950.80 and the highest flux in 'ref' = 0.51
